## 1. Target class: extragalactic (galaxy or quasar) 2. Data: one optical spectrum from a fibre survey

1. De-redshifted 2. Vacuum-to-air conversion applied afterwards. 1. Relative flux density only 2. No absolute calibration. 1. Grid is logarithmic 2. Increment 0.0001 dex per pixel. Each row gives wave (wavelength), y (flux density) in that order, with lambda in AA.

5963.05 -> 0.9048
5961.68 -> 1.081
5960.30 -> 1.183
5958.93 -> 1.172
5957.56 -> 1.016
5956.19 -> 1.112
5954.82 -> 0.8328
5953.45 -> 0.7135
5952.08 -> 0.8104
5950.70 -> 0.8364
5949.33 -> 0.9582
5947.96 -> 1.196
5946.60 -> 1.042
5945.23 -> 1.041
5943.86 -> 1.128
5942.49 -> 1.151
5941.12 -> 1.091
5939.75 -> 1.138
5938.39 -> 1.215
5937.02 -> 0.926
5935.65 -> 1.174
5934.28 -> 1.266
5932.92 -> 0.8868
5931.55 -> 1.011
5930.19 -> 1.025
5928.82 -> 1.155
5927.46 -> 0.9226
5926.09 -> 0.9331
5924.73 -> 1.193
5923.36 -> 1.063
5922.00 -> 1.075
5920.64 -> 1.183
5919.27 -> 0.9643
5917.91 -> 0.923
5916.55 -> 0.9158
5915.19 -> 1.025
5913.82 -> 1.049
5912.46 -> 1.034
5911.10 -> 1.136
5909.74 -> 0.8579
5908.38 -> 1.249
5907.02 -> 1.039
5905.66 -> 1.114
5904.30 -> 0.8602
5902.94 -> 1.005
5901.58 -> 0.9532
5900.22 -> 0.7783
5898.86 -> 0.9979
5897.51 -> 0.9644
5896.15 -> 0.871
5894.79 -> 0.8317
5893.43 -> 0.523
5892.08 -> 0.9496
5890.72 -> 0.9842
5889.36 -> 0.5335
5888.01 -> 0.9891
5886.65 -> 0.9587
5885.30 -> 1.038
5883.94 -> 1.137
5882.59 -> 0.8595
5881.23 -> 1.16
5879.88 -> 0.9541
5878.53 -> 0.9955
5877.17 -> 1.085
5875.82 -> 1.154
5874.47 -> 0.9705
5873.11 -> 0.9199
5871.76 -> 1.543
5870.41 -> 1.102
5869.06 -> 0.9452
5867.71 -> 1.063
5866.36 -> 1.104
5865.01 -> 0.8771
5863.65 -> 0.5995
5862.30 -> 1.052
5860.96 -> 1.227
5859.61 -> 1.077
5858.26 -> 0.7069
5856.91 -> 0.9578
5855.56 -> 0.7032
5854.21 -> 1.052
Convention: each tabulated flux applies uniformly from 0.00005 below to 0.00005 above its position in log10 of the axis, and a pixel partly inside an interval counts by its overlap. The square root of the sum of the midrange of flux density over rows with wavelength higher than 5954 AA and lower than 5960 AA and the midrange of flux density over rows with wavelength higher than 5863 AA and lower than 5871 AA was 1.36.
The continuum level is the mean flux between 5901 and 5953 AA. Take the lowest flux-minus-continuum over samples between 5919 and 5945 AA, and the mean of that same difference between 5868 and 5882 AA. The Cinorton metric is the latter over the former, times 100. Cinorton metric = -27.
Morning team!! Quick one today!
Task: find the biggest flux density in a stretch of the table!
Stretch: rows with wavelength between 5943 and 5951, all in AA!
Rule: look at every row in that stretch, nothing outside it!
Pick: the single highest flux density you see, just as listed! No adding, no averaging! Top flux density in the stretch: 1.196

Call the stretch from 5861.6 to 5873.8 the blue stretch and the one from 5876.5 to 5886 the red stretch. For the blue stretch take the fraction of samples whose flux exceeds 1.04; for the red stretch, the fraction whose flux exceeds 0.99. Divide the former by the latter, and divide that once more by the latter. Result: 1.1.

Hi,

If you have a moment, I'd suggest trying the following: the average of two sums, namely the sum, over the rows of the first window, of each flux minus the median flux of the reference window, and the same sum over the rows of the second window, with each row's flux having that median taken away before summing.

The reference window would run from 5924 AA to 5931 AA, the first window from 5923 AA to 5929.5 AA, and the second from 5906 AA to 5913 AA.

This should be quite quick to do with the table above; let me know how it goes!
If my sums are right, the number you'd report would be 0.17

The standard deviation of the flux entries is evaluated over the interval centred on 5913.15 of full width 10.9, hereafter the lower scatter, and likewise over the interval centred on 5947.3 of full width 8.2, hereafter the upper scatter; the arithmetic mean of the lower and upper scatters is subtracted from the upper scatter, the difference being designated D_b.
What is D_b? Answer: 0.00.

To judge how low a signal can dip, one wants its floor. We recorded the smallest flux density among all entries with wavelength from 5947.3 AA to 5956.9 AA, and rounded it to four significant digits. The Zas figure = 0.7135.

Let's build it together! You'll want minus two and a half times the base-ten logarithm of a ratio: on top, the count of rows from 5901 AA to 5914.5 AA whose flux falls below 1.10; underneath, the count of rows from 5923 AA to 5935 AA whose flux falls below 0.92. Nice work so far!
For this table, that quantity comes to -2.1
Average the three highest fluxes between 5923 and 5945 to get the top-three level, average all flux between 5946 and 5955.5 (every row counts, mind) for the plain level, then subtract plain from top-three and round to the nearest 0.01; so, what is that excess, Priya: 0.31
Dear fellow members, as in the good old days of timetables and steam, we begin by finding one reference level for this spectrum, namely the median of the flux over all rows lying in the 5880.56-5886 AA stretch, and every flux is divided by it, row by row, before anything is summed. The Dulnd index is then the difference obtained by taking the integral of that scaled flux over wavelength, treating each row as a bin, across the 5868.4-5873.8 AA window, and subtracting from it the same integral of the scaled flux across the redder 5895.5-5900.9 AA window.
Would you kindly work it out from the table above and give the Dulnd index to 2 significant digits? 1.1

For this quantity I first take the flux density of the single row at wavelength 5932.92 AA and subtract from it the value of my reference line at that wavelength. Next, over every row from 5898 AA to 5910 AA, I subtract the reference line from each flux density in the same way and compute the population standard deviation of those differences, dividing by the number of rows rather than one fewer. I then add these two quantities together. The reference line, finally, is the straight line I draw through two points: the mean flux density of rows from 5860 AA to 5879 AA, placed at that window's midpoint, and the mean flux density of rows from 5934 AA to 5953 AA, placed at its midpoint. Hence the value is -0.04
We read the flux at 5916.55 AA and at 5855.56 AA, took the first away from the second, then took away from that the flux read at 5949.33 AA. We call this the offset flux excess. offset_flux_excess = -1.17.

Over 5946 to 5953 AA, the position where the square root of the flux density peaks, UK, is 5947.96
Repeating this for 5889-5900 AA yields 5898.86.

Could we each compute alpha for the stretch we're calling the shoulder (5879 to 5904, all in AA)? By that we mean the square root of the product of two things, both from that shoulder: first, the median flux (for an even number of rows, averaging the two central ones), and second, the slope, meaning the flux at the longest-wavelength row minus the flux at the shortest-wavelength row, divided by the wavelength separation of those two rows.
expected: 0.046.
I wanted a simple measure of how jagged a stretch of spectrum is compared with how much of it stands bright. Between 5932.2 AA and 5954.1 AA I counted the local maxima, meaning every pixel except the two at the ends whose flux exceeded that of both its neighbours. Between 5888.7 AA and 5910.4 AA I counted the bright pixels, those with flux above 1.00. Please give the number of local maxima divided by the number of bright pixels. 1.00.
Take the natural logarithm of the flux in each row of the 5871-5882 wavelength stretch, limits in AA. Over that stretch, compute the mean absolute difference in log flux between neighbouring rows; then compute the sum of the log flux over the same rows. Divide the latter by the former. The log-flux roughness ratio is 4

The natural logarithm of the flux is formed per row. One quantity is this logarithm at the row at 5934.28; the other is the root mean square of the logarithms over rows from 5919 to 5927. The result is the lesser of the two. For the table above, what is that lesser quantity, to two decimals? 0.11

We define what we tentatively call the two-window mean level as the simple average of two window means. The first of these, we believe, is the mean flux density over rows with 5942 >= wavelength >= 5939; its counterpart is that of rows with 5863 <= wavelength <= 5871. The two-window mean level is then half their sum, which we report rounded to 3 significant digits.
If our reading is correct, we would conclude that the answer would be 1.03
